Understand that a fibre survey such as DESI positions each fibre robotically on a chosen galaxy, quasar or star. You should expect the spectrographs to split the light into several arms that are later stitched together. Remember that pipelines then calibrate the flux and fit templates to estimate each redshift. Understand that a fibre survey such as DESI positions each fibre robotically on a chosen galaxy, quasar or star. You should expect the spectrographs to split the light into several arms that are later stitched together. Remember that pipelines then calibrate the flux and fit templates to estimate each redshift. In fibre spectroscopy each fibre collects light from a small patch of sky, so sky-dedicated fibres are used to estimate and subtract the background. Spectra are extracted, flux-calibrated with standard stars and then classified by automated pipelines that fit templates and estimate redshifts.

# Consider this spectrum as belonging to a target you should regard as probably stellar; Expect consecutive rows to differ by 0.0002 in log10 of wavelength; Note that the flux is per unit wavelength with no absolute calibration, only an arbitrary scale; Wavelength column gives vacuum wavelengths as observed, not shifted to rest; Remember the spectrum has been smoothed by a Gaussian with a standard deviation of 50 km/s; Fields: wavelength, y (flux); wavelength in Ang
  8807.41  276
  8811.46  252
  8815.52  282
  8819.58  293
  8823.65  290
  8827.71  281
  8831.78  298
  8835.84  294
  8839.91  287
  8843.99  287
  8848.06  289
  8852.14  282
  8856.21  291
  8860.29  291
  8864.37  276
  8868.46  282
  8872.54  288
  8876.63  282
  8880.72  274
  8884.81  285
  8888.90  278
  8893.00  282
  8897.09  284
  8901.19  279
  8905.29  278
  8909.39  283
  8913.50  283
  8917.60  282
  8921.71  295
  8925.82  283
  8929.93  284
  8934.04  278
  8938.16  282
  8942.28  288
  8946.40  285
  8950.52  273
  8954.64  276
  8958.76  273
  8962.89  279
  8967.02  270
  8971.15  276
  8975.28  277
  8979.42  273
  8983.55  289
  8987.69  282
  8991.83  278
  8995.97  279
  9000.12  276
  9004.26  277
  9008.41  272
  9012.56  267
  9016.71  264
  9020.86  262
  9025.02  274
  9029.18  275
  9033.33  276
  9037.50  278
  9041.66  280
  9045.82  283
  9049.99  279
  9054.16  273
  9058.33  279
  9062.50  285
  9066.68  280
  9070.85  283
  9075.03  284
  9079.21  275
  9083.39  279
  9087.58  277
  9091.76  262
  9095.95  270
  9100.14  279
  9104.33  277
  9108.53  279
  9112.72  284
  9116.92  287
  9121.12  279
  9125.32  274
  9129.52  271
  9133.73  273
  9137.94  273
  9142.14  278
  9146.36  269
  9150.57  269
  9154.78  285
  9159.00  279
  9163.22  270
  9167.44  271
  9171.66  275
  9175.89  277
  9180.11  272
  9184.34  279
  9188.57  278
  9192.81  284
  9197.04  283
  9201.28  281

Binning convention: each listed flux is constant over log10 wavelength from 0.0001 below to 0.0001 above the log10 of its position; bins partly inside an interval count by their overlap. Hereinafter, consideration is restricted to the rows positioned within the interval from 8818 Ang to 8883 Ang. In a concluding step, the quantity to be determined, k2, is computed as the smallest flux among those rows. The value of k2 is 274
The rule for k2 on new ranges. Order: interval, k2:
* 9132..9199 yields 269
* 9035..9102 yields 262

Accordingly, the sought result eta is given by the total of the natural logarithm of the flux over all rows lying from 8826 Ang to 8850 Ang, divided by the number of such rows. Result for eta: 5.67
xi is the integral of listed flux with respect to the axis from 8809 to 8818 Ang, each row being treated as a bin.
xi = 2420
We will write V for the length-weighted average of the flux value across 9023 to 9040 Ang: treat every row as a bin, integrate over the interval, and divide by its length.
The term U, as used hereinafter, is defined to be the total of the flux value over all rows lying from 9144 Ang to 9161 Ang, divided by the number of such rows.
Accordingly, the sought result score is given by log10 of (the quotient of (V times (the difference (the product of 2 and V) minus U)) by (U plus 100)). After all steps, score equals 2.31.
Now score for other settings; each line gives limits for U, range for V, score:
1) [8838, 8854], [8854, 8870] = 2.32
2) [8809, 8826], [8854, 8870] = 2.34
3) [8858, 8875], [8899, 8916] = 2.31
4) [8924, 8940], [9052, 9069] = 2.31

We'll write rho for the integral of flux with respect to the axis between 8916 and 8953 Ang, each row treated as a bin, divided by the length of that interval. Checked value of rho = 283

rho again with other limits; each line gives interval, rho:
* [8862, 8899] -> 281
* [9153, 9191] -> 276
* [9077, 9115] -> 276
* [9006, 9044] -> 272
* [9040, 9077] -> 281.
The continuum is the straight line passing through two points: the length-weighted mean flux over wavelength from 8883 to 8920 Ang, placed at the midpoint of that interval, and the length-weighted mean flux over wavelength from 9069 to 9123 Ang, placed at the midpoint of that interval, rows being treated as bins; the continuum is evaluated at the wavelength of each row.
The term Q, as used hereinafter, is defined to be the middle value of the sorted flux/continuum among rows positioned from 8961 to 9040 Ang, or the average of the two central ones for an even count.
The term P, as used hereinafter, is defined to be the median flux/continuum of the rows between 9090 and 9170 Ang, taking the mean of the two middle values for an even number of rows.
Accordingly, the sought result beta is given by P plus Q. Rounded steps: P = 0.99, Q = 0.986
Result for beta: 1.97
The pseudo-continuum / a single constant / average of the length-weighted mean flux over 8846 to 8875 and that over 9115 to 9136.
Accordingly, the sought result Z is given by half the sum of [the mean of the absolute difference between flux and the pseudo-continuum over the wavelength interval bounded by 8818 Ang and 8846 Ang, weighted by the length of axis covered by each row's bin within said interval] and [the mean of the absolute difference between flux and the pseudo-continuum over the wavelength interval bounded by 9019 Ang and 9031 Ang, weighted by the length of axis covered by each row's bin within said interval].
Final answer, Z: 10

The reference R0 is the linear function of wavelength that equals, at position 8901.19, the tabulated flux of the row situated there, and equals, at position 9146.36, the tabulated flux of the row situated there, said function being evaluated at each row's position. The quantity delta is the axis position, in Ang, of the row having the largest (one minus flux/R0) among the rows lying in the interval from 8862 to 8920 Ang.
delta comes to 8880.72 Ang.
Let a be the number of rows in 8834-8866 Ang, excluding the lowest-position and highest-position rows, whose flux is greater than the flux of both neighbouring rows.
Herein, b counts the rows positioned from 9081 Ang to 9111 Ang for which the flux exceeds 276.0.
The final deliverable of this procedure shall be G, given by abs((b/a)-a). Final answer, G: 4.0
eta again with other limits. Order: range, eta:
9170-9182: 5.62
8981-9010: 5.63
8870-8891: 5.64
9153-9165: 5.63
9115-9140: 5.62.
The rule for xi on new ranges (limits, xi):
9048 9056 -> 2208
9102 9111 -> 2505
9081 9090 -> 2496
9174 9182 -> 2198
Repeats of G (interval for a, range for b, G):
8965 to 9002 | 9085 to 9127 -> 0.7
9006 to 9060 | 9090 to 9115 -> 3.0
